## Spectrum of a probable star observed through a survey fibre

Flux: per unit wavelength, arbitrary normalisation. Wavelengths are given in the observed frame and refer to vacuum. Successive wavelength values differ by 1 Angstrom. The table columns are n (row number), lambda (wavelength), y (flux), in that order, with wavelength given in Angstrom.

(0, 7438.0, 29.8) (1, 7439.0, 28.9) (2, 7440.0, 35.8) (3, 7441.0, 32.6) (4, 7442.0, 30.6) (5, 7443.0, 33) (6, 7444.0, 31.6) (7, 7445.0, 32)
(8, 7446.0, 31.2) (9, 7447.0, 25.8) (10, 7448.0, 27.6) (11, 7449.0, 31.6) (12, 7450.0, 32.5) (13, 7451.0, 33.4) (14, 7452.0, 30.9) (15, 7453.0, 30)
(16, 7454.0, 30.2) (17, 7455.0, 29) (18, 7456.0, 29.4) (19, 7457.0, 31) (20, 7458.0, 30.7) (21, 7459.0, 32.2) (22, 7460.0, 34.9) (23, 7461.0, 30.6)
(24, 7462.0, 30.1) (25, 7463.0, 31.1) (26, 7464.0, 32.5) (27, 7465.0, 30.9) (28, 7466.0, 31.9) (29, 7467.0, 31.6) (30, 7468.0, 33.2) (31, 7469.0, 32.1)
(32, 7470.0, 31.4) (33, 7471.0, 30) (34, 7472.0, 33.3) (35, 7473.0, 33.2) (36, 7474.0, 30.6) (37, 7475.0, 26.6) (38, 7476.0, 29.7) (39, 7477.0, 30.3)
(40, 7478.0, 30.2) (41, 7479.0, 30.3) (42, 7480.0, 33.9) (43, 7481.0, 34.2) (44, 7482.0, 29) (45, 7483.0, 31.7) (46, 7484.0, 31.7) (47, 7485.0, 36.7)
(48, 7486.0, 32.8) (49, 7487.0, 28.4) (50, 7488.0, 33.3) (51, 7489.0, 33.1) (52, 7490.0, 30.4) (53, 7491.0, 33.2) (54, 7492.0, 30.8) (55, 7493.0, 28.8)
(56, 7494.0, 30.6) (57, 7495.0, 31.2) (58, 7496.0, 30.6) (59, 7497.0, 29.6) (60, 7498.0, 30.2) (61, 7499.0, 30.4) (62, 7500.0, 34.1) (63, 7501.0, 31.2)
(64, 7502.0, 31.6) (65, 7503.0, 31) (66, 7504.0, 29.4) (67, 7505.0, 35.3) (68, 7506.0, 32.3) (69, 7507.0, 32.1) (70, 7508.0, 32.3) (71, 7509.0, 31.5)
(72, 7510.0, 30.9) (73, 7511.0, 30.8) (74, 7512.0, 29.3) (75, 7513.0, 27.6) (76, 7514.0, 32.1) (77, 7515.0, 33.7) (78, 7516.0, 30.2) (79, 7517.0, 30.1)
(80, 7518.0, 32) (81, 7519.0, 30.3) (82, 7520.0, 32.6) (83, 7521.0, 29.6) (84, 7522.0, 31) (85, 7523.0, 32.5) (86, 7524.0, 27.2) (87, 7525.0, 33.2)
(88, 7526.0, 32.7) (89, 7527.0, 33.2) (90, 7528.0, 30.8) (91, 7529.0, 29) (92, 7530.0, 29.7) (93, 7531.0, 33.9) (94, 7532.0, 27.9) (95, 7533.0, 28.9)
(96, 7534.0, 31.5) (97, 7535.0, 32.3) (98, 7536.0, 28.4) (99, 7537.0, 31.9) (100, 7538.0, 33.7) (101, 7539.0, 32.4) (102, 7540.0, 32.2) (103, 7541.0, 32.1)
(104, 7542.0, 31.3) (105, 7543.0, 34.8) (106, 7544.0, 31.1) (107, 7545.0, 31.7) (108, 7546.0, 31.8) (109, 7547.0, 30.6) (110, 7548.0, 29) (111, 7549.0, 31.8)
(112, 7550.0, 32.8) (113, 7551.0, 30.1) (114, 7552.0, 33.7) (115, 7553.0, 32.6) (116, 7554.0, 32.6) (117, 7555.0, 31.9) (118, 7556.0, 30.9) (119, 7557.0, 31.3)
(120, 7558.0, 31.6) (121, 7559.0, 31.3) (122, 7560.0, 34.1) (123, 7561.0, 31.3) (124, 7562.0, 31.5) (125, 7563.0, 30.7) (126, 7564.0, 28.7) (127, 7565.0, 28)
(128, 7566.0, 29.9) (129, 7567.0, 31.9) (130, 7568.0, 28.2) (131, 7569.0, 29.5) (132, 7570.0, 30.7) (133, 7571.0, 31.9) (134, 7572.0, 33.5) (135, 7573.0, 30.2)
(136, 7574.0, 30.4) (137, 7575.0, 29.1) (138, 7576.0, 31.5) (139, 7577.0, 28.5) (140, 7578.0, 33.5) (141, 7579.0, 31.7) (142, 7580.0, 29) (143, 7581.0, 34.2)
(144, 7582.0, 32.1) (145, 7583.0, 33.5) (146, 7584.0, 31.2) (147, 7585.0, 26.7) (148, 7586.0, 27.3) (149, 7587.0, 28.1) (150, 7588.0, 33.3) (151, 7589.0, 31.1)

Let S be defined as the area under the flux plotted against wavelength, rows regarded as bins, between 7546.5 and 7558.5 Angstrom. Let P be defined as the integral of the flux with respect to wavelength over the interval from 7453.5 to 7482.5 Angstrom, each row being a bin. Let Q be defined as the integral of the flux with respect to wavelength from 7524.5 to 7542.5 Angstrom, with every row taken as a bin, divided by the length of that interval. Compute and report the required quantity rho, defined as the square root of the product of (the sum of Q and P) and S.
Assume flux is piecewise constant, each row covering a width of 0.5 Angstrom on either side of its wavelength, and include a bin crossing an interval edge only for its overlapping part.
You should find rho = 595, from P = 904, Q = 31.4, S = 379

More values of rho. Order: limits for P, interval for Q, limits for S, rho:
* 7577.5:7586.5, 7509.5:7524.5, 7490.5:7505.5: 381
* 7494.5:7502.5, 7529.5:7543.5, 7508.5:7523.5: 361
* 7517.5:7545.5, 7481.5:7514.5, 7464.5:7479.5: 650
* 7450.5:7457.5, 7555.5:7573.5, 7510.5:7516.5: 212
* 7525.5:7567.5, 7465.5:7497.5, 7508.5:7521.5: 735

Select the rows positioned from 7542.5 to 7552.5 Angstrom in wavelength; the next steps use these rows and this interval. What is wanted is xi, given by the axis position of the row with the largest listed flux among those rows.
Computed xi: 7543.0 Angstrom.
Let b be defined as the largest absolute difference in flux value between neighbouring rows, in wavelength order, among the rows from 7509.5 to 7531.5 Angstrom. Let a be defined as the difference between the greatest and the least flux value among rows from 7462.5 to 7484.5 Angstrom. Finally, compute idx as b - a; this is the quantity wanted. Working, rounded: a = 7.6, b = 6.0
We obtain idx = -2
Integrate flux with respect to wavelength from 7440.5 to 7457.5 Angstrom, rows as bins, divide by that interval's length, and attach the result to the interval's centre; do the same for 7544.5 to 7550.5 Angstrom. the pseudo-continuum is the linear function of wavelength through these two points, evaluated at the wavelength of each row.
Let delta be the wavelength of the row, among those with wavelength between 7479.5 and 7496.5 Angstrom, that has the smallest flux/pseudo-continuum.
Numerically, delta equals 7487.0 Angstrom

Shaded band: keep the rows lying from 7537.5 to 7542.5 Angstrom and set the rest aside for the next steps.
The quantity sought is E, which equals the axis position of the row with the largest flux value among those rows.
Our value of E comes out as 7538.0 Angstrom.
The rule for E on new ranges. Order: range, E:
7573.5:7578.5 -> 7578.0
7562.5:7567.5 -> 7567.0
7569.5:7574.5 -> 7572.0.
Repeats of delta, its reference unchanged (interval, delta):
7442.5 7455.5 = 7447.0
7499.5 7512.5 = 7512.0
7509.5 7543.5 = 7524.0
